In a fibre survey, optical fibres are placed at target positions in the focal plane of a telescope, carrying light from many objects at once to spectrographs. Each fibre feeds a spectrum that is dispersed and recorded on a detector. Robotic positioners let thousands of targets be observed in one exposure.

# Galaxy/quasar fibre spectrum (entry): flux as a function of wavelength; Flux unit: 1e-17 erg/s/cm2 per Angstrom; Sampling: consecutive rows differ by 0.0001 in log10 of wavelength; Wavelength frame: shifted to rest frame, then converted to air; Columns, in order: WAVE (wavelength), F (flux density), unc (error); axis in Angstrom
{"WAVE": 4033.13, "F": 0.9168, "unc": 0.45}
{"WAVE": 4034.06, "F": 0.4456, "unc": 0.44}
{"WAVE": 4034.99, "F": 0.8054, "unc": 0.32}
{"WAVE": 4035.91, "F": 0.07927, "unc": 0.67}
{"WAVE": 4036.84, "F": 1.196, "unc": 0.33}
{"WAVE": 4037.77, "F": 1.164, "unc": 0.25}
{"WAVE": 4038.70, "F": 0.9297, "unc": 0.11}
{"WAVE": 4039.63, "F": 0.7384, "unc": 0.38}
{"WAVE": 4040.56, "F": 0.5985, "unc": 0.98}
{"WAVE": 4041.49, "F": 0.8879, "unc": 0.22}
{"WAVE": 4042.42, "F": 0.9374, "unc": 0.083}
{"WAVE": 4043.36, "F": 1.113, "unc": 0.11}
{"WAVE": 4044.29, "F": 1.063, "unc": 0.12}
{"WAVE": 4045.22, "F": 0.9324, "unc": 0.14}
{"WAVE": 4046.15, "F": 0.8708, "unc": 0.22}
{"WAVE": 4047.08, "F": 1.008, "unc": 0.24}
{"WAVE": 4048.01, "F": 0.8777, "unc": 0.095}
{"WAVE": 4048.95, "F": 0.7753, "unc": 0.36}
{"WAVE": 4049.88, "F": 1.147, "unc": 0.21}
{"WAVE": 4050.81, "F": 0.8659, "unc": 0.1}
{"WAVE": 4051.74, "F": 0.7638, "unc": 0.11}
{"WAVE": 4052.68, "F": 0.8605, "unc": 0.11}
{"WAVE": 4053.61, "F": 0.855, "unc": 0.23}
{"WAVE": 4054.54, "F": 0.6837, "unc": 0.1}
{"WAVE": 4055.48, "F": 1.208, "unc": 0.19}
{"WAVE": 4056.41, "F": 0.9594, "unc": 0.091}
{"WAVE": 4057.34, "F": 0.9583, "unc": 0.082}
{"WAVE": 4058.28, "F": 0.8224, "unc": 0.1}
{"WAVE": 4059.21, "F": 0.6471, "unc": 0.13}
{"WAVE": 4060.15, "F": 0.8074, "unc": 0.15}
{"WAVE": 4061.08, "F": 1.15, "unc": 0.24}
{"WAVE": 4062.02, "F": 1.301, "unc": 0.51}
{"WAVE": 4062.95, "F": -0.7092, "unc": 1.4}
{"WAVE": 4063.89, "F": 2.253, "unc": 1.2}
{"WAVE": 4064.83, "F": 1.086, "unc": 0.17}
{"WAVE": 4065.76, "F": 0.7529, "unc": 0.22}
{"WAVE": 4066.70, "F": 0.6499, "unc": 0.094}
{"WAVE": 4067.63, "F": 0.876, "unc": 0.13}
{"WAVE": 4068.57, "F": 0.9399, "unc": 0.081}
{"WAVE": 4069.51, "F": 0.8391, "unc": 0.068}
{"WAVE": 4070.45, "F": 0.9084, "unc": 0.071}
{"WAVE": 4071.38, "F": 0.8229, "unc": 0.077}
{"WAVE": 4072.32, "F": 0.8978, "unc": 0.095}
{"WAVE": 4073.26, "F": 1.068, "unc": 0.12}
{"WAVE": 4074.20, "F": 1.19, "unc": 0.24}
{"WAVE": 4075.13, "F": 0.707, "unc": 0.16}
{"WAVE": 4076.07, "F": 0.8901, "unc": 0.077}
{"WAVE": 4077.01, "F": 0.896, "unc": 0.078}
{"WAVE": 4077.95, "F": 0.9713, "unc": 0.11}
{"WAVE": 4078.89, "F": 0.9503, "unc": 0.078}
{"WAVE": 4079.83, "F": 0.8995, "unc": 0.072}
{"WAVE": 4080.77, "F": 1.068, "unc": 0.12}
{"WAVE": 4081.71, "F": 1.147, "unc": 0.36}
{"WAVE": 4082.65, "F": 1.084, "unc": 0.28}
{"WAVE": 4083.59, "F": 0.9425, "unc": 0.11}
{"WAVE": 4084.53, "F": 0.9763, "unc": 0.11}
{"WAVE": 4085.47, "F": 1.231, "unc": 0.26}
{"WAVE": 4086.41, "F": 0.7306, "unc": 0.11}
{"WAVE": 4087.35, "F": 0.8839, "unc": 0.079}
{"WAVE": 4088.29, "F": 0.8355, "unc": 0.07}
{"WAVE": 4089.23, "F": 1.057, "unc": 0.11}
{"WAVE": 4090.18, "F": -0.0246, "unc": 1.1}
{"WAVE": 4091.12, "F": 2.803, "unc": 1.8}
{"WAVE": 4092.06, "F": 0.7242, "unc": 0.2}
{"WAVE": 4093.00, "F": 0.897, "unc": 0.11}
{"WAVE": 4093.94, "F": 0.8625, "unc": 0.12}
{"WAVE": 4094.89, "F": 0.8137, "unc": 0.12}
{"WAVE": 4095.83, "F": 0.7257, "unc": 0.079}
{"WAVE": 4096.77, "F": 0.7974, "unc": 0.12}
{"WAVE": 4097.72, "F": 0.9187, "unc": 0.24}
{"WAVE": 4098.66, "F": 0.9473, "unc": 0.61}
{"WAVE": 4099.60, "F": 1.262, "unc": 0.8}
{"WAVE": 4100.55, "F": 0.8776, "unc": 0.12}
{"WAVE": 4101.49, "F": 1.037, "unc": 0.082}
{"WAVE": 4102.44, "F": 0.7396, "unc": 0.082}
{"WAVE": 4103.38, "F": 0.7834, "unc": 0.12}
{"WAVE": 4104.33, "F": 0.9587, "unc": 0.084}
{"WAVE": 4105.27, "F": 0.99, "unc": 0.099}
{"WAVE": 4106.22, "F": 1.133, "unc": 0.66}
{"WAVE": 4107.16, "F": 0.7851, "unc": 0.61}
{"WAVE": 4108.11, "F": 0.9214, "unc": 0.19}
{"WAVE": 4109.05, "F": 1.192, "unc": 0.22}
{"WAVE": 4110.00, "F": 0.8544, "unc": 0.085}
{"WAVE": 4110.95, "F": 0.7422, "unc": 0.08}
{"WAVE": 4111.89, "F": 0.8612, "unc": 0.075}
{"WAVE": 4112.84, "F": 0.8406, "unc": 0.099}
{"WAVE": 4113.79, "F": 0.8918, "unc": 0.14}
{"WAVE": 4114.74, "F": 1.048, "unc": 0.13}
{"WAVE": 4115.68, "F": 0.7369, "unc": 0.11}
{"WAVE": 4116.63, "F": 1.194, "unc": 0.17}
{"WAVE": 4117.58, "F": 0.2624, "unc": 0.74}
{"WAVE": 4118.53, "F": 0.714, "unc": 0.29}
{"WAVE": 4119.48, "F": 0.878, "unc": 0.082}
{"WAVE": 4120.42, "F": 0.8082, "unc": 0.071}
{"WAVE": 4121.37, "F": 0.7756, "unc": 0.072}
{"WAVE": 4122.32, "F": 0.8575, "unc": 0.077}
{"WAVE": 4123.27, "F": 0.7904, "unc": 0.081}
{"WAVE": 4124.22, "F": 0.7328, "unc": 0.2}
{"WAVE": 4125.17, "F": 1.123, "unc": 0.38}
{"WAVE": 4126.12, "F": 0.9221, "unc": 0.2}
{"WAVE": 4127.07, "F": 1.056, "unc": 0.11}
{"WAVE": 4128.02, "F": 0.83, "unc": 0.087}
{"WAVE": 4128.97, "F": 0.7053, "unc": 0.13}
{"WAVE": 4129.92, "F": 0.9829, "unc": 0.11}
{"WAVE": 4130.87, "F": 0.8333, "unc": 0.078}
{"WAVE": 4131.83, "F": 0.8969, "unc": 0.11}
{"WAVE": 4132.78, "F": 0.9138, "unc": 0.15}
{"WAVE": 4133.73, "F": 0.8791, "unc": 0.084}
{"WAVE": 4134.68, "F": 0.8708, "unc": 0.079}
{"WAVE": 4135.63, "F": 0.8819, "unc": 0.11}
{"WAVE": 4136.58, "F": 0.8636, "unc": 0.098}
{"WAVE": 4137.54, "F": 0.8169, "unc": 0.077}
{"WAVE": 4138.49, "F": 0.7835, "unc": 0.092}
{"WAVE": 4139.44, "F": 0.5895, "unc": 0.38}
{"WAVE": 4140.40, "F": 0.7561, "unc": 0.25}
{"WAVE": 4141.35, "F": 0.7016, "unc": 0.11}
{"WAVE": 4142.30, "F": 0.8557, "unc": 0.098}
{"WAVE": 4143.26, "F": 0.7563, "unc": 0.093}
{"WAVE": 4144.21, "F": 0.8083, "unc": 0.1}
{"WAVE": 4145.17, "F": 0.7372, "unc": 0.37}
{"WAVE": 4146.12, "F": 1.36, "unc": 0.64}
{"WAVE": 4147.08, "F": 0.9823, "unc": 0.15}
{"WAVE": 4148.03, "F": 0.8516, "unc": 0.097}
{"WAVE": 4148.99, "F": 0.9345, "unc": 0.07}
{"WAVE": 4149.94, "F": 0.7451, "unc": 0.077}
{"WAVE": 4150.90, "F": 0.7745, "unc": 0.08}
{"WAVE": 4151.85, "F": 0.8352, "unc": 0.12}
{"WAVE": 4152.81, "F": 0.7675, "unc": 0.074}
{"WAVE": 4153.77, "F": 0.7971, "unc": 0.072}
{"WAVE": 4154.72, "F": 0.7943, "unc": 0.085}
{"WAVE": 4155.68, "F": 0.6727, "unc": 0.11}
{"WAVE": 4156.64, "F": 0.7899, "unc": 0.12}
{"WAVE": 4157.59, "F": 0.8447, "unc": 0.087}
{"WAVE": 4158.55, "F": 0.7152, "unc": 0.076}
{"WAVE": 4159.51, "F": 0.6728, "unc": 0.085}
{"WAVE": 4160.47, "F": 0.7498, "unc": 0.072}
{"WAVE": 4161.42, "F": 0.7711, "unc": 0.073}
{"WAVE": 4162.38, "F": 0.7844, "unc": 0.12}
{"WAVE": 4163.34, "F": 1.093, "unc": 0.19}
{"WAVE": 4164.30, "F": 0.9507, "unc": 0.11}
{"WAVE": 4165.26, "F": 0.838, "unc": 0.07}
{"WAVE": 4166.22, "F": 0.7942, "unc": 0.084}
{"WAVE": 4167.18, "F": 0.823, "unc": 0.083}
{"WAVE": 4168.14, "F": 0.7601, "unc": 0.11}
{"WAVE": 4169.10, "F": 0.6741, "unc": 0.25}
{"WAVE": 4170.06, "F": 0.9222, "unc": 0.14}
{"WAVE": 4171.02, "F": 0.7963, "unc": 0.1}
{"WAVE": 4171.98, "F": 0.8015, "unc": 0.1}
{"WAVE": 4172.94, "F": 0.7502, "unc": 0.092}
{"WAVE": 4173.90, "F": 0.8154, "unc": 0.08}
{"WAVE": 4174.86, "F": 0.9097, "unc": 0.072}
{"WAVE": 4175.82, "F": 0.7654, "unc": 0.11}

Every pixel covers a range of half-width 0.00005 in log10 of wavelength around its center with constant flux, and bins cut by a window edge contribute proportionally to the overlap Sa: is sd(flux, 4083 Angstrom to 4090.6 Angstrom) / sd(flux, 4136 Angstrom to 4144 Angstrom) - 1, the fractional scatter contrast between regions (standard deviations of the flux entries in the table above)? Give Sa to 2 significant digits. 3.2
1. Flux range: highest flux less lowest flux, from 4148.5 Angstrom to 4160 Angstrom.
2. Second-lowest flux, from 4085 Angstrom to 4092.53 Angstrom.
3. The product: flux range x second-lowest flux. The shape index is 0.19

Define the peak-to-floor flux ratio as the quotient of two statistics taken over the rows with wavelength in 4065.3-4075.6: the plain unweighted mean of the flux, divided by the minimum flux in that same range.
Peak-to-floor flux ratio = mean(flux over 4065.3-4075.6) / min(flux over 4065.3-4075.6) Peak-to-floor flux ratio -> 1.35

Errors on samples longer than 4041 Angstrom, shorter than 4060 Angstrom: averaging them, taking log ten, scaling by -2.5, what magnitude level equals 2.0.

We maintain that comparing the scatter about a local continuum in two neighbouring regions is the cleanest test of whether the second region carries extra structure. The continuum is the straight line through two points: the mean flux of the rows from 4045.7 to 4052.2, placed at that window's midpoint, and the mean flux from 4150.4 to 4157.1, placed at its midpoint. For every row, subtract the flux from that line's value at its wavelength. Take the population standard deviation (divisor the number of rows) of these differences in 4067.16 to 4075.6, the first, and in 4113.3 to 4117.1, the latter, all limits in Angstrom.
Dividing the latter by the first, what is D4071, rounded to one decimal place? 1.3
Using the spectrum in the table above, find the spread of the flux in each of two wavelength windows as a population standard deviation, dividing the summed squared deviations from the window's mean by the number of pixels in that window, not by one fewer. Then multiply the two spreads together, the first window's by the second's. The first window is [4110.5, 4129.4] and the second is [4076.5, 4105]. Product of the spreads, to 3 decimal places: 0.077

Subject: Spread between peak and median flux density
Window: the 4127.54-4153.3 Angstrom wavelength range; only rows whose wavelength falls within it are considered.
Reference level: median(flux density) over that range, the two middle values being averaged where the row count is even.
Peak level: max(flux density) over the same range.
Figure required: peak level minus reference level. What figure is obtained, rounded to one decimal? 0.5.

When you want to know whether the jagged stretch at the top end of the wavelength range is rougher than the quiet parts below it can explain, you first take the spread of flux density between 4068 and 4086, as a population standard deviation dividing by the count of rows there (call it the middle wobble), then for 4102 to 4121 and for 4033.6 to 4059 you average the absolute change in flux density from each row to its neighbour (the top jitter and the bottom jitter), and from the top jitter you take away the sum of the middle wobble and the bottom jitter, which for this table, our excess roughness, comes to -0.13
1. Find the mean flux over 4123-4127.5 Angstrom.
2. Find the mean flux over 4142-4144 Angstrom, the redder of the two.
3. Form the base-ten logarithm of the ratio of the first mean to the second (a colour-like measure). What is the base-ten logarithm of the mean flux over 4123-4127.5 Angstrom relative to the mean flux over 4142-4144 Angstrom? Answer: 0.06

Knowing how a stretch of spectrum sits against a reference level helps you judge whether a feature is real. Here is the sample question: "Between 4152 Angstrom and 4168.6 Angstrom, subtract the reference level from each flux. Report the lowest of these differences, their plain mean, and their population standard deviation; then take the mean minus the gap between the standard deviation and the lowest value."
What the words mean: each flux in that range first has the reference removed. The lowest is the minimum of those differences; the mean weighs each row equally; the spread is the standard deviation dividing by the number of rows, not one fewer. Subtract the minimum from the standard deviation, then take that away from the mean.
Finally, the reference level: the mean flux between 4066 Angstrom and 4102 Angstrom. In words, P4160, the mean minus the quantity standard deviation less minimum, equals -0.52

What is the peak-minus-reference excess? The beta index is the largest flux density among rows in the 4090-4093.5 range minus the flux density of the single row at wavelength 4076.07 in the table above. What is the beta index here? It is 1.91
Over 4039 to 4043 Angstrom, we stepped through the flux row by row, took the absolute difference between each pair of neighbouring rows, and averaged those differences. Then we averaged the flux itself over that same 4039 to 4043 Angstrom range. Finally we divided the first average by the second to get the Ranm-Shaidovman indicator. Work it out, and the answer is 0.20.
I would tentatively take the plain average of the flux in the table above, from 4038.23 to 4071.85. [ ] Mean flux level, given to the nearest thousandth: 0.894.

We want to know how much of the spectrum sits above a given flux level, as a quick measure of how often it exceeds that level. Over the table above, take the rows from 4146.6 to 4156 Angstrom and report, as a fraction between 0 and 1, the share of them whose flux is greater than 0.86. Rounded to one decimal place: 0.2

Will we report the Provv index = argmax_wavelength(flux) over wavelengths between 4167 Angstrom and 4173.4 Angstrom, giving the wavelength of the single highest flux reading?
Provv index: 4170.06 Angstrom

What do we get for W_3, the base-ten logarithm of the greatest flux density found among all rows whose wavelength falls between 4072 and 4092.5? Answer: 0.448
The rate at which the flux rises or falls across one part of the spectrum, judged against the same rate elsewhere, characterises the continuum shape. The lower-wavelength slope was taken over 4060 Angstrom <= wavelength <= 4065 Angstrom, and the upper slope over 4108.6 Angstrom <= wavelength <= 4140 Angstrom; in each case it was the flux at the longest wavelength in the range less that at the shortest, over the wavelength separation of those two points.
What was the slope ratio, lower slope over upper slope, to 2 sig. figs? -3.0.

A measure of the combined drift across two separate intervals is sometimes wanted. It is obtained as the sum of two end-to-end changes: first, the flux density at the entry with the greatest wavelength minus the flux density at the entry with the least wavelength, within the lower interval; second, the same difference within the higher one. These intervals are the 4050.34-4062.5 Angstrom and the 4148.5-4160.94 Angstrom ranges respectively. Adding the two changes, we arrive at 0.25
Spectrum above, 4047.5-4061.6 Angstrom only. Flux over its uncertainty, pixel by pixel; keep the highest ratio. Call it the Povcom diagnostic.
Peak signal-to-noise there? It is 11.7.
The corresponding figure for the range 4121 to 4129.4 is 11.1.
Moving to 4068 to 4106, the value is 12.8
